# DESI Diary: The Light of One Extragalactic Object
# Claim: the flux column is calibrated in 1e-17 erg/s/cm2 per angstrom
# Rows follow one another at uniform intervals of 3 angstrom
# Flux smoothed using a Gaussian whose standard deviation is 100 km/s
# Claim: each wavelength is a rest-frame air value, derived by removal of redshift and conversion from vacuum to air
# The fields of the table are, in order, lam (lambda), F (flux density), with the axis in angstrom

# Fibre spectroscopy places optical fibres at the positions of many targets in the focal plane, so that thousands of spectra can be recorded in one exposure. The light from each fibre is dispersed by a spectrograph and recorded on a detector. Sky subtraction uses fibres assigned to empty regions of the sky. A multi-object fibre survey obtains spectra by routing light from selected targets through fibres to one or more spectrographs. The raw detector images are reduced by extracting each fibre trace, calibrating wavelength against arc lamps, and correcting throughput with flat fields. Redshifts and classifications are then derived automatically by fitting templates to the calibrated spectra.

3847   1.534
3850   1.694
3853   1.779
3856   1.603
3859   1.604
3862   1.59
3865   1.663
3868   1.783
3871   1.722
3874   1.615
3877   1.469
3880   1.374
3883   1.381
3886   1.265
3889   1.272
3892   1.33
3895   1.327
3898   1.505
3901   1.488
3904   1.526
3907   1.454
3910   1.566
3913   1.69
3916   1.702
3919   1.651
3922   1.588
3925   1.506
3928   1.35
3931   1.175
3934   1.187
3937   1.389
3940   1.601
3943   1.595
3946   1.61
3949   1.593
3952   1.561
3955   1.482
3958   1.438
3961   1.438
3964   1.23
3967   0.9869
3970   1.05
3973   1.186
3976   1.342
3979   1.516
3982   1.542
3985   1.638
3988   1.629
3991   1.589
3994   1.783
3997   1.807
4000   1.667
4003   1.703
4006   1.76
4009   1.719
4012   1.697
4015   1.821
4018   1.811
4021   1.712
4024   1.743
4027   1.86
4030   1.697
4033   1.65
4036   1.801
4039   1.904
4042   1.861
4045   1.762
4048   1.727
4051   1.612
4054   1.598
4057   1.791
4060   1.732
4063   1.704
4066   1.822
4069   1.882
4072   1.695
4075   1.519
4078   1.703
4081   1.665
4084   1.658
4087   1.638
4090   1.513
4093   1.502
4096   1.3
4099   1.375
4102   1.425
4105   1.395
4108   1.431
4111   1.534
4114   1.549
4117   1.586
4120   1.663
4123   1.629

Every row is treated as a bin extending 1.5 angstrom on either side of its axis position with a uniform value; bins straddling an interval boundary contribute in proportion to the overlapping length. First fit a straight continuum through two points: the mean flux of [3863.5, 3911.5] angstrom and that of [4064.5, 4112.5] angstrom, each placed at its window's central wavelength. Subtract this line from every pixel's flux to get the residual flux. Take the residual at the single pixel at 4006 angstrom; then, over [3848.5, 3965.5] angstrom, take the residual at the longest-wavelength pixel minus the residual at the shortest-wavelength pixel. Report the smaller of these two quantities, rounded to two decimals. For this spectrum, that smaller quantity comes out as -0.51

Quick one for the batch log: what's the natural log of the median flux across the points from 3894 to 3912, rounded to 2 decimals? 0.40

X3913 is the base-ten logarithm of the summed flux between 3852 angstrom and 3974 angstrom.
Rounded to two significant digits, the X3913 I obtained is 1.8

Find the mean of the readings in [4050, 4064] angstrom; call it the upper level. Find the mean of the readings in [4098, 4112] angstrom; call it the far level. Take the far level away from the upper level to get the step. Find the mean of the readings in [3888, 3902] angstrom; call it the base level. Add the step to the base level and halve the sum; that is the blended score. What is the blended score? 0.82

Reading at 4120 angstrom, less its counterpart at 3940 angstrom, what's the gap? 0.06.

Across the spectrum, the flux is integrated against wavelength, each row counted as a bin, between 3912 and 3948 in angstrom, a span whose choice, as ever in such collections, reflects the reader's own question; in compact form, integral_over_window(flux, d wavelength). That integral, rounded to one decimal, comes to 54.1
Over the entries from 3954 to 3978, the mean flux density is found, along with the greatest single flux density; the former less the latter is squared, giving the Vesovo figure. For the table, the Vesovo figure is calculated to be 0.045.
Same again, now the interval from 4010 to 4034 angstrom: 0.012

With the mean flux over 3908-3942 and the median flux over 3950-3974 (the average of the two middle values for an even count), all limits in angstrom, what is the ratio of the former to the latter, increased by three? 4.12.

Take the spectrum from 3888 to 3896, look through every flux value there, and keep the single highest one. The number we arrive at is 1.33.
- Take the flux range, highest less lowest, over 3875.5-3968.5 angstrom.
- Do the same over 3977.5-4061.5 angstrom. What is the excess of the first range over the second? 0.3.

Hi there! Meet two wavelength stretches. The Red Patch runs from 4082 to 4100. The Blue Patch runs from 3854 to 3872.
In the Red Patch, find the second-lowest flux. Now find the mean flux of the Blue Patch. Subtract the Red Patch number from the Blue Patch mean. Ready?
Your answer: 0.29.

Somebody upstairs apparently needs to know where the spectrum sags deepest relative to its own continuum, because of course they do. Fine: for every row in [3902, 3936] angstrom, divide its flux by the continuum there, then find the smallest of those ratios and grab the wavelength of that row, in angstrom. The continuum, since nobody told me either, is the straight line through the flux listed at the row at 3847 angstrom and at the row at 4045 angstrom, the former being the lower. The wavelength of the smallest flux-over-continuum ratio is 3931 angstrom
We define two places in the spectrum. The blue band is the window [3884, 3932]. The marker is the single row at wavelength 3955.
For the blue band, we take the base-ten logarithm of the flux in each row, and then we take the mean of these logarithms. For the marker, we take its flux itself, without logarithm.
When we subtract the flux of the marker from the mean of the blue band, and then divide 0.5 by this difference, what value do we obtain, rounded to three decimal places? -0.379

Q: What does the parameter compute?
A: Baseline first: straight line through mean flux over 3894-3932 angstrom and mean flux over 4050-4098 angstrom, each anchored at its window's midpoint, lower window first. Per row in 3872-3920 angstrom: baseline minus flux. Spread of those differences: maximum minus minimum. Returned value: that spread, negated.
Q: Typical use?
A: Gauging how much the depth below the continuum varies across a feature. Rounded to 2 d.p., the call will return -0.41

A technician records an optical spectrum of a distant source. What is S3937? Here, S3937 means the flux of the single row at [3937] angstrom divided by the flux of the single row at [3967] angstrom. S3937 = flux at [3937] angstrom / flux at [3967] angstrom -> 1.41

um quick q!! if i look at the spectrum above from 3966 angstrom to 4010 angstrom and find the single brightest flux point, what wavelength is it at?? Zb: 3997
